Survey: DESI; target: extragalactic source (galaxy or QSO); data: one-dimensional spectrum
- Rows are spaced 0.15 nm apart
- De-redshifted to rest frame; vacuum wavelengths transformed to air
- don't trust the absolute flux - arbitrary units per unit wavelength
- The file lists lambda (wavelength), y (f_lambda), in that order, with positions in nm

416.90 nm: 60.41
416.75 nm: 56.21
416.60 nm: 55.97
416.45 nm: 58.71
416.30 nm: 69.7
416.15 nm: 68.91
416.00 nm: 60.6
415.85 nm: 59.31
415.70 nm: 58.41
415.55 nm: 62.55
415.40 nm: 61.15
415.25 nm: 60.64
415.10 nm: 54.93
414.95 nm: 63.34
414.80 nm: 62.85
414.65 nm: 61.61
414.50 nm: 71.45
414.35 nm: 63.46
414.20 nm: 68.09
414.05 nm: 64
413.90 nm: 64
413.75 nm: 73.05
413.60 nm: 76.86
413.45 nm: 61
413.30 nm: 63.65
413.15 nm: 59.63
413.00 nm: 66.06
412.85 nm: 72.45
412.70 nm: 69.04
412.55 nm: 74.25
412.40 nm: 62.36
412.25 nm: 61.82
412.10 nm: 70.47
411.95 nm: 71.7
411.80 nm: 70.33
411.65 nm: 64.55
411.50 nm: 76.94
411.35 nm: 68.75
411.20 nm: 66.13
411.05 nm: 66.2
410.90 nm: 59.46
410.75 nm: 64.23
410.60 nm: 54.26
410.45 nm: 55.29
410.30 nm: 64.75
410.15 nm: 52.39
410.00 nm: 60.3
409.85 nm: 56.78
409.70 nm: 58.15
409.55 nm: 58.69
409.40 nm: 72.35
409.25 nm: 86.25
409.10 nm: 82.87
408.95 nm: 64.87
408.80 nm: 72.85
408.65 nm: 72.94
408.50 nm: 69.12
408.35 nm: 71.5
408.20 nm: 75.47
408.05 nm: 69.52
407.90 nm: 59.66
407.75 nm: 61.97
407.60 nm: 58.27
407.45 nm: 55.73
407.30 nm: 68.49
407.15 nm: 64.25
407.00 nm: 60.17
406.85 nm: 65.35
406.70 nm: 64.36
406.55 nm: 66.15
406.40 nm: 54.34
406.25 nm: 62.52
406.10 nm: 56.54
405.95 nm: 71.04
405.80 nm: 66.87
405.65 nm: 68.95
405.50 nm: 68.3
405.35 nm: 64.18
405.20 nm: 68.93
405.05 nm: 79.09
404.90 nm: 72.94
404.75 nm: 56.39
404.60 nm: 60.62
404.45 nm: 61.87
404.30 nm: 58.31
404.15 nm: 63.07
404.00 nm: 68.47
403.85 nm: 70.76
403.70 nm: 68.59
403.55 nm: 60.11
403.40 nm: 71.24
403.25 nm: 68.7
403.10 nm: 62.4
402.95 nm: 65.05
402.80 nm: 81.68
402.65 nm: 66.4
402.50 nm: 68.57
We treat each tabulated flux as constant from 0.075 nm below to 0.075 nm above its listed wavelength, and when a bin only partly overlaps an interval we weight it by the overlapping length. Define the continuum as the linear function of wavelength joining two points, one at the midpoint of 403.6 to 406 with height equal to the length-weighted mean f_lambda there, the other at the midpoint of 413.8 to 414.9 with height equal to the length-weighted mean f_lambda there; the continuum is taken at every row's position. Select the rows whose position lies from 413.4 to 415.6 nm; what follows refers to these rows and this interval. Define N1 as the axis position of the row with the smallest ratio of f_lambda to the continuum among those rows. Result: 415.10 nm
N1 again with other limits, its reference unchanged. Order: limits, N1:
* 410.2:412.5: 410.60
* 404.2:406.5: 406.40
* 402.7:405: 404.75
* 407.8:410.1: 409.85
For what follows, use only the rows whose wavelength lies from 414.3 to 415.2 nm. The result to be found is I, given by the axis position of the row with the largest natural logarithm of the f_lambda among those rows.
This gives 414.50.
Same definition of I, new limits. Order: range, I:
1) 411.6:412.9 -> 412.55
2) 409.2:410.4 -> 409.25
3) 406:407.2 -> 406.55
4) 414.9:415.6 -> 414.95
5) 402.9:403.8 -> 403.40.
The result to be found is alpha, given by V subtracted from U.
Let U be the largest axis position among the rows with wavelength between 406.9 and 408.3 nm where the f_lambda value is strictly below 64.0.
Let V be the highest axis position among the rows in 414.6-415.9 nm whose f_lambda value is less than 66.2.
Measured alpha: -7.95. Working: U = 407.90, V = 415.85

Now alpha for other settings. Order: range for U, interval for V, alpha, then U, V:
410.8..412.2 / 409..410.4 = 0.60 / 410.90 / 410.30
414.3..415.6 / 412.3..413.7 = 2.10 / 415.55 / 413.45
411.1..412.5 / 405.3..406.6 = 5.85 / 412.40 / 406.55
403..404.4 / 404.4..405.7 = -1.05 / 404.30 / 405.35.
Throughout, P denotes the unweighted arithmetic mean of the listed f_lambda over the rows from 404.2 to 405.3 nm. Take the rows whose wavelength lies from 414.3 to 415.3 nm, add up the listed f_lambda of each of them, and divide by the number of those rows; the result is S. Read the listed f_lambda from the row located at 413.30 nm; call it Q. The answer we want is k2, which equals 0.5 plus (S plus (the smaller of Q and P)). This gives 127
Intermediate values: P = 65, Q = 63.65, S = 62.6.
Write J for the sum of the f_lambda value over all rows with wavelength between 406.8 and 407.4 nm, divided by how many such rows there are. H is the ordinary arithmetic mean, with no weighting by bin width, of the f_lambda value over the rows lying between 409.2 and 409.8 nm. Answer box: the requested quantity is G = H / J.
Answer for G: 1.07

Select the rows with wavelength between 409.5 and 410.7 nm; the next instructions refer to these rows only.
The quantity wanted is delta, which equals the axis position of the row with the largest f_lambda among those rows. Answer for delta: 410.30 nm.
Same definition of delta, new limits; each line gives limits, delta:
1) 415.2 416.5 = 416.30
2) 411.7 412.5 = 411.95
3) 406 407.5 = 407.30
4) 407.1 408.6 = 408.20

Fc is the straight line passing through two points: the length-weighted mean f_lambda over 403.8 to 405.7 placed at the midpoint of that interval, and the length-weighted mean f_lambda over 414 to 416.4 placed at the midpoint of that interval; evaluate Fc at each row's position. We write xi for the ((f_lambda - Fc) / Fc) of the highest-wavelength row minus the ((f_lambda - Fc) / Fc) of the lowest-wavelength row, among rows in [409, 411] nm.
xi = -0.35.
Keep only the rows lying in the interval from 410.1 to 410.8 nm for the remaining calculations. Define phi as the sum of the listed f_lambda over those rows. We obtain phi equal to 290.9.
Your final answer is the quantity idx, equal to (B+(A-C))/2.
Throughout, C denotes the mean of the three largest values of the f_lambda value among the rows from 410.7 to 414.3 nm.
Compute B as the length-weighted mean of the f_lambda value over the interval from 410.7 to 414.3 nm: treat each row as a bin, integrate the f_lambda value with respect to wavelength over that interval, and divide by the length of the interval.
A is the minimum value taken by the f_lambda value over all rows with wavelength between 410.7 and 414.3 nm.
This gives 25.4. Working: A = 59.46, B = 67.3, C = 76.0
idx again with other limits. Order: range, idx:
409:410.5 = 18.4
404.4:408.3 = 21.6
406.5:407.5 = 26.3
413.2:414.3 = 27.7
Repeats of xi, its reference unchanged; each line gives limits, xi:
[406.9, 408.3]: 0.24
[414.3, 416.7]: -0.11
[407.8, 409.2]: 0.36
